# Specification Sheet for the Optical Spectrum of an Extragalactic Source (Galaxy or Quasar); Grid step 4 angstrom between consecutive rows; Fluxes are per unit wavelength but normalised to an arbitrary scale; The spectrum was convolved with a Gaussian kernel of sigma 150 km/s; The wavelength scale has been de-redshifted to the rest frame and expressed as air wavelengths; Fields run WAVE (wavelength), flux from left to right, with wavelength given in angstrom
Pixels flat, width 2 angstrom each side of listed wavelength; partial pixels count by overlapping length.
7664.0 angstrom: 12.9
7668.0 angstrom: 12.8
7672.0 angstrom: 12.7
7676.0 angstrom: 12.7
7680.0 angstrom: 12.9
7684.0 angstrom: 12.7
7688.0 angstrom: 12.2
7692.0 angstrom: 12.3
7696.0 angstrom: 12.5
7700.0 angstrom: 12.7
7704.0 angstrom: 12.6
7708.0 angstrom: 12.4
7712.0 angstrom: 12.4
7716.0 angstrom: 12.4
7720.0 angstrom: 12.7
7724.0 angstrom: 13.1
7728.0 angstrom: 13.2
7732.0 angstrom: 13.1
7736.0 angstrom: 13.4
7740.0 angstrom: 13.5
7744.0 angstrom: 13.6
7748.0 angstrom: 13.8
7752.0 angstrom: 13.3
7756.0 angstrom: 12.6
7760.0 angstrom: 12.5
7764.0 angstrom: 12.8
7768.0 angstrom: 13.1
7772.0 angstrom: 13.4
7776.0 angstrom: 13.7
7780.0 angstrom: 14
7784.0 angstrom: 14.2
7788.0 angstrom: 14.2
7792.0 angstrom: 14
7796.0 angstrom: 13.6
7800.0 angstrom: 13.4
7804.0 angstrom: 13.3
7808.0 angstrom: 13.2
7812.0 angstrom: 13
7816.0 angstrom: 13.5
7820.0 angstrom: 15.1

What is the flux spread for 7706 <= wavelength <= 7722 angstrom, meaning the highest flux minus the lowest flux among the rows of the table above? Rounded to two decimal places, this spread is 0.30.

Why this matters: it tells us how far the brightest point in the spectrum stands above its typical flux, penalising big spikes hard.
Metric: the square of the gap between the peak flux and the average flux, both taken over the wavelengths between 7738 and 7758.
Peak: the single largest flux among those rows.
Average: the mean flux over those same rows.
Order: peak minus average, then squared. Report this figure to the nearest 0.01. 0.19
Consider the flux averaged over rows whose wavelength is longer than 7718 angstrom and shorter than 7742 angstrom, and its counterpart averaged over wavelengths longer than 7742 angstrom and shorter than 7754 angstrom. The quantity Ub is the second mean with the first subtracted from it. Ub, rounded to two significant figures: 0.40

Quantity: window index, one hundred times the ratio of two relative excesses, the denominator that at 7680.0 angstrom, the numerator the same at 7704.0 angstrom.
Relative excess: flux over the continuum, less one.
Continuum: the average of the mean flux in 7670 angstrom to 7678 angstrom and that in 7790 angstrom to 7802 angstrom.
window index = 206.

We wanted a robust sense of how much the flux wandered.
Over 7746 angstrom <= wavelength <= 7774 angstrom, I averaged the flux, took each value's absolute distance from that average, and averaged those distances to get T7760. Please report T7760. 0.376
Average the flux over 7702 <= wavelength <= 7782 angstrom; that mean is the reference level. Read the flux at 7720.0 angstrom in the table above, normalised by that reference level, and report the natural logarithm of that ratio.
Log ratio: -0.029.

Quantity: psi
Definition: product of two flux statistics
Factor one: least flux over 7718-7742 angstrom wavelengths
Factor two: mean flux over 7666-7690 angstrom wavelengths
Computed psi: 161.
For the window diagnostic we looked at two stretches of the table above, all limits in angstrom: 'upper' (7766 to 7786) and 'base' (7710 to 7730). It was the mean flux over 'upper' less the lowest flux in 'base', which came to 1.3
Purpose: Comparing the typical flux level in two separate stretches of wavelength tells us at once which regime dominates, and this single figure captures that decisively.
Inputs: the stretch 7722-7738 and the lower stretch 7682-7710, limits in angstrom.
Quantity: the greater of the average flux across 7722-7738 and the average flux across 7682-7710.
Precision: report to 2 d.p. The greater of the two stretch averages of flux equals 13.20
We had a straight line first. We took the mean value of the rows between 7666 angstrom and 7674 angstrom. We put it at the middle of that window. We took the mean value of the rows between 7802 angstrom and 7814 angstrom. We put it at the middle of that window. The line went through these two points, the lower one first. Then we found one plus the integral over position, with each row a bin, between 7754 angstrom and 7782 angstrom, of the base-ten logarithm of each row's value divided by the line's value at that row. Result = 1.1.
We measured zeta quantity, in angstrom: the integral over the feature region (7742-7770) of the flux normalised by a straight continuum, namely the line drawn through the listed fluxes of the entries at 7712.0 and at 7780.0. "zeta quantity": 27.3 angstrom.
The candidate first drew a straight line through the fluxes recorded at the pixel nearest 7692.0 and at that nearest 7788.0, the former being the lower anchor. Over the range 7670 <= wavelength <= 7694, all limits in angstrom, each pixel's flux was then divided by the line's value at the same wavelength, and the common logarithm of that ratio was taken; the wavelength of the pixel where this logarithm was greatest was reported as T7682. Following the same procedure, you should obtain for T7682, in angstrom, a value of 7680.0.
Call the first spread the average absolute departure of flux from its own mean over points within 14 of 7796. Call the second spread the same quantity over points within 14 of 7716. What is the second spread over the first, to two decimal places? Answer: 0.73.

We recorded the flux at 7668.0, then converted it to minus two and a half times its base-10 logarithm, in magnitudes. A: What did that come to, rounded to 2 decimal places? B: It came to -2.77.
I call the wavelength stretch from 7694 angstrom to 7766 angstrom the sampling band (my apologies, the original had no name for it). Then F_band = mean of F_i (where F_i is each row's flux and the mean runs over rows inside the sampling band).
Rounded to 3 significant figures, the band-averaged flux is 12.9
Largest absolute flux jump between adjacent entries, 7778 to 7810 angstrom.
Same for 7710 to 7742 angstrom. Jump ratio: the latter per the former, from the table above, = 1.0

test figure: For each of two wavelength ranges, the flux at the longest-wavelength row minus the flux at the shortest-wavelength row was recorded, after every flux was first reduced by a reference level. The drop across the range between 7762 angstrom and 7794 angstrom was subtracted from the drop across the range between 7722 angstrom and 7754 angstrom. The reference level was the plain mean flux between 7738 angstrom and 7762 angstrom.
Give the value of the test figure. -1.0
